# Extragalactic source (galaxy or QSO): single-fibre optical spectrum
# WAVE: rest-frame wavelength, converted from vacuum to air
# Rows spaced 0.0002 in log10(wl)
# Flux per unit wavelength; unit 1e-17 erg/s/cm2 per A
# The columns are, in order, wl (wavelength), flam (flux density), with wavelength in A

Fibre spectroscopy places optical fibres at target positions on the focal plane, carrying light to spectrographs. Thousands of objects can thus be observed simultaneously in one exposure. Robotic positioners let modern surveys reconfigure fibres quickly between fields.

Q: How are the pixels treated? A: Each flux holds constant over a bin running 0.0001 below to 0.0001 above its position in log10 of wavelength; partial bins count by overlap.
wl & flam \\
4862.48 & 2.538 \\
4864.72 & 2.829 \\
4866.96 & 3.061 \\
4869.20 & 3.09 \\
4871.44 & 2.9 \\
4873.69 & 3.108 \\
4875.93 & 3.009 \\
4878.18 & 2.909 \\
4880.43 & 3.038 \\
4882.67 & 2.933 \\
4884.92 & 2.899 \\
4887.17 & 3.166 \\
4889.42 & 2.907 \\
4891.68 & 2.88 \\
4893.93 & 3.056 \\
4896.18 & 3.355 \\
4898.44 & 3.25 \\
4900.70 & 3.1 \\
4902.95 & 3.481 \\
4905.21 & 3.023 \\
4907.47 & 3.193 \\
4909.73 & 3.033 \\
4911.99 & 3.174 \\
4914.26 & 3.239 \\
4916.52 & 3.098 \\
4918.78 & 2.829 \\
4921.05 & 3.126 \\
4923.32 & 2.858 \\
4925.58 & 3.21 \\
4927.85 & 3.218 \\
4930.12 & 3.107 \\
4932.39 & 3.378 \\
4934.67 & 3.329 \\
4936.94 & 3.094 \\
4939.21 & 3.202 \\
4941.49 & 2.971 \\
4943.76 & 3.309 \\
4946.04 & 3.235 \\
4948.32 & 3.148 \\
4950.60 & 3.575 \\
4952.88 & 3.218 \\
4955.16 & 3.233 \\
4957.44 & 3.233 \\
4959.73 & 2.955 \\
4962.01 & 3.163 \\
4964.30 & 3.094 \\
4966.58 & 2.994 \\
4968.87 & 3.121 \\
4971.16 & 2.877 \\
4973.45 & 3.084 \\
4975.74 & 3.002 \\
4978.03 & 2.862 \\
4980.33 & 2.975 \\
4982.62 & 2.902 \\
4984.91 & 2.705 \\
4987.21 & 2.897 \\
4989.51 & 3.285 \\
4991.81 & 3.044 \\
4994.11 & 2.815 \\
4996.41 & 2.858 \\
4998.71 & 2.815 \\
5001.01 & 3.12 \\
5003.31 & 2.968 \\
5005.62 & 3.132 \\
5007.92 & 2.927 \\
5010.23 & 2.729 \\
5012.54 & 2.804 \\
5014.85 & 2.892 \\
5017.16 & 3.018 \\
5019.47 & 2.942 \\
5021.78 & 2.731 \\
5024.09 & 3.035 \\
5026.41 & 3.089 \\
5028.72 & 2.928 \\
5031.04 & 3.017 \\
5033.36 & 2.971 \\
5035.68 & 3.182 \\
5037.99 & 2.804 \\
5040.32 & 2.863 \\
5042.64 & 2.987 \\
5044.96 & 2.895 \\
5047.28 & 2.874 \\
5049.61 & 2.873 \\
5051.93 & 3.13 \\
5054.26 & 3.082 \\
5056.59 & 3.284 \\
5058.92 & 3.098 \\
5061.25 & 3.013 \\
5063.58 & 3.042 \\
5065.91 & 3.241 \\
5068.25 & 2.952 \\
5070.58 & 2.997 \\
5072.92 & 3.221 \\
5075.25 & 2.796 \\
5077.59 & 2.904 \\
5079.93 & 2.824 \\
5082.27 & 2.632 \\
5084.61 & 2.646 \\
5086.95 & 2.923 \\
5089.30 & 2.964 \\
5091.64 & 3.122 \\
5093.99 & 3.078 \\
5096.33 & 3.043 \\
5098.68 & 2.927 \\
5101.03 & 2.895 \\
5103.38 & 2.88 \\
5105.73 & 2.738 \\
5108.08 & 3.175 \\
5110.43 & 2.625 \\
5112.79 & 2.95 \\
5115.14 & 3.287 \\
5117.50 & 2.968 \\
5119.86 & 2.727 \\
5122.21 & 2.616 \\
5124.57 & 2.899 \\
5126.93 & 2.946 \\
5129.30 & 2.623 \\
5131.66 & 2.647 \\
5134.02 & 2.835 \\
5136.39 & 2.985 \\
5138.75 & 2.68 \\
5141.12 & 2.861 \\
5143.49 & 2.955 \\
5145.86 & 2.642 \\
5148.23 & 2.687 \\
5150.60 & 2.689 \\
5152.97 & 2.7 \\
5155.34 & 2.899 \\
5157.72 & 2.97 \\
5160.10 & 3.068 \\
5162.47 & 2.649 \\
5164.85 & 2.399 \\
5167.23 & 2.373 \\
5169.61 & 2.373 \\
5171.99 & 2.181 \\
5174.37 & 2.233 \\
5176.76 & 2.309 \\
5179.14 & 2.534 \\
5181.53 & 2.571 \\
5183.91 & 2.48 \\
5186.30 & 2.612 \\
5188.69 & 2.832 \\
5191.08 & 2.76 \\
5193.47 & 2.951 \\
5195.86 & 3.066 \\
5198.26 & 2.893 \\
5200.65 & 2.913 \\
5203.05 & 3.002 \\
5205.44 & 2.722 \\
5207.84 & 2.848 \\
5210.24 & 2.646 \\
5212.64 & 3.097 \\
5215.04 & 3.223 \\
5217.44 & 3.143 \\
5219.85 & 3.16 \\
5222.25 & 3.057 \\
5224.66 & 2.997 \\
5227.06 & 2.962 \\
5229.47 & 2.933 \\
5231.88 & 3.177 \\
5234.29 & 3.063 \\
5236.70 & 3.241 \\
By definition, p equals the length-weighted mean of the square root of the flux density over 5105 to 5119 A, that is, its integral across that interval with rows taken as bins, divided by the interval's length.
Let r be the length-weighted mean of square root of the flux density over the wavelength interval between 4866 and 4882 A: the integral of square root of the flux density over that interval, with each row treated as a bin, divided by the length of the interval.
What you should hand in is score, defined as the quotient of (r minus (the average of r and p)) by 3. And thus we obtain 0.003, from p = 1.72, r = 1.74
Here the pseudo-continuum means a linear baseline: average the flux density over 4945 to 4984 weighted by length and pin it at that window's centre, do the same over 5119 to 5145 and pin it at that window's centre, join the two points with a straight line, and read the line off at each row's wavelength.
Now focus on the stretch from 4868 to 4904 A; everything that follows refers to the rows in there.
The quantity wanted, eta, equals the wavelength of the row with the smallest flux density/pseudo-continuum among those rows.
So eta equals 4871.44 A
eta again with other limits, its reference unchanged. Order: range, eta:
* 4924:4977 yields 4971.16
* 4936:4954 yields 4941.49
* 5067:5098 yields 5082.27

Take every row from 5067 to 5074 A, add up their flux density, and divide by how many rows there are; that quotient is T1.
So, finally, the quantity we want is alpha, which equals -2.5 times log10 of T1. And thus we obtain -1.21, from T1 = 3.06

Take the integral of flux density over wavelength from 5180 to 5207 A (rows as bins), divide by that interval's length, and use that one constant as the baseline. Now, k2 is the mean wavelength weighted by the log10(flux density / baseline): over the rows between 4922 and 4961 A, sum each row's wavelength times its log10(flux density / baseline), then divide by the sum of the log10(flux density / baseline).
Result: 4942.2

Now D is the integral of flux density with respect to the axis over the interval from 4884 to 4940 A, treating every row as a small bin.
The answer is 175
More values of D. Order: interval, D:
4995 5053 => 171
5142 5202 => 160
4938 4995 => 175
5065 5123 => 170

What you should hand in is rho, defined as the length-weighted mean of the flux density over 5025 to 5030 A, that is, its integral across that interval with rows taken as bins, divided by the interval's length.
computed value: 3.01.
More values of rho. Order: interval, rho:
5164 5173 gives 2.33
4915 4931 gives 3.07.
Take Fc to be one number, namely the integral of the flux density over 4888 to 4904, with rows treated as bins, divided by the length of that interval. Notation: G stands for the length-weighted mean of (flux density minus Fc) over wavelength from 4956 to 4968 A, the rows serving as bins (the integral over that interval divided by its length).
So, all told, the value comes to -0.05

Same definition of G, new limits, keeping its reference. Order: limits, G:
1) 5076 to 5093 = -0.29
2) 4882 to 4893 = -0.19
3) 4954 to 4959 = 0.06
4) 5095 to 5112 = -0.25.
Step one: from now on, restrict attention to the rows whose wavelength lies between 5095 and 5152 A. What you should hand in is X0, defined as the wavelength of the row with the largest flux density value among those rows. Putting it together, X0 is 5115.14 A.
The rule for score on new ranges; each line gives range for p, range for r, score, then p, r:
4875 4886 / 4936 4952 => 0.012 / 1.72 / 1.79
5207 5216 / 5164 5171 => -0.029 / 1.72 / 1.54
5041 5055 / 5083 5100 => -0.001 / 1.72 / 1.72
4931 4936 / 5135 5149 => -0.025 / 1.82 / 1.67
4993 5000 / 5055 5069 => 0.013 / 1.68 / 1.76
